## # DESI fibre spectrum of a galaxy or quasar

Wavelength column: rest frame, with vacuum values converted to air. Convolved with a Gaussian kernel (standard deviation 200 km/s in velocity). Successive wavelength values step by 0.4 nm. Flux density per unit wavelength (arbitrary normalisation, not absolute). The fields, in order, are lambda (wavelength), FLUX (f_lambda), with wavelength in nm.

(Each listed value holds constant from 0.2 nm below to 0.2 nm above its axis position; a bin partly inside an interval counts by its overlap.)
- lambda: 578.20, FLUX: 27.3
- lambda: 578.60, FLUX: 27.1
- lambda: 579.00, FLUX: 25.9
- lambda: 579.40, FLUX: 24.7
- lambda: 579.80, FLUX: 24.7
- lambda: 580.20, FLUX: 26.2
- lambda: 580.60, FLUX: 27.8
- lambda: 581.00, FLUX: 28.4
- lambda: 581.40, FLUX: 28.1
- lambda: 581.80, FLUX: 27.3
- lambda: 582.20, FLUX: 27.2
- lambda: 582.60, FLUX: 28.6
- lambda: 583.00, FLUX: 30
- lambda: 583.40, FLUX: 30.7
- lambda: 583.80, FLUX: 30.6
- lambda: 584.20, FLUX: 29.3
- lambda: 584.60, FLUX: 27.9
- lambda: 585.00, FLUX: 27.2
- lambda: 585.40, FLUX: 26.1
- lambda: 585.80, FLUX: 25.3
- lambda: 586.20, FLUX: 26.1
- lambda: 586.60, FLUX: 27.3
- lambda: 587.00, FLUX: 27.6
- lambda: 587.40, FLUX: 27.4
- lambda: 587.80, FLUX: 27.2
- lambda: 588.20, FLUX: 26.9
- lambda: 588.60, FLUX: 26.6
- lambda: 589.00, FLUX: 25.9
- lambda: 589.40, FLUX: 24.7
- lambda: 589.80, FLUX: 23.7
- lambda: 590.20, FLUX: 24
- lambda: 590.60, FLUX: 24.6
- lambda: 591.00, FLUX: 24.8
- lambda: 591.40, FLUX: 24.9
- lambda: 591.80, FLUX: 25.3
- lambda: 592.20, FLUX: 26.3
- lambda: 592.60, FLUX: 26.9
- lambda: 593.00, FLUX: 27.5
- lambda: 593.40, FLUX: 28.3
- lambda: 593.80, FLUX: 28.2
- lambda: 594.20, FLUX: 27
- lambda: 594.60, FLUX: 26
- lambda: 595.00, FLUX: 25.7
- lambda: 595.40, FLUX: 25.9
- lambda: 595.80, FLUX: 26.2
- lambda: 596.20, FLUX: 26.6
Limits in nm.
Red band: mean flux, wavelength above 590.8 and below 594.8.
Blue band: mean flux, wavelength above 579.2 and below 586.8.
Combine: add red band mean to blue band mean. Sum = 54.1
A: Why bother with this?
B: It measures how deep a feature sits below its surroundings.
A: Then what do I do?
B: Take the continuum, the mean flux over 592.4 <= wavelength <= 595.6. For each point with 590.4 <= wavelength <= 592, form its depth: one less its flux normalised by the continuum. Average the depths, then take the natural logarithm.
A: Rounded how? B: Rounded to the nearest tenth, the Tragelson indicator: -2.6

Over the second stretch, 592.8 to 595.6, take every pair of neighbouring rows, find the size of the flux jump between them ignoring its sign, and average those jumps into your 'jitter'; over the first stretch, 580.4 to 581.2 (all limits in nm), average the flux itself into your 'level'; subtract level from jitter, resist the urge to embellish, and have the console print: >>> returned -27.5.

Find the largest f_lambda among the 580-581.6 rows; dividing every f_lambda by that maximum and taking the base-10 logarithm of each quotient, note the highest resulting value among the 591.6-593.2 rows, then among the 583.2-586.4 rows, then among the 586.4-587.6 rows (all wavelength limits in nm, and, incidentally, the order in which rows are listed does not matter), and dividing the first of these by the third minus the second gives 0.30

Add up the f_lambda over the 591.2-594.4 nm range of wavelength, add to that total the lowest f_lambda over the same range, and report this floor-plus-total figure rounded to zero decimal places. 239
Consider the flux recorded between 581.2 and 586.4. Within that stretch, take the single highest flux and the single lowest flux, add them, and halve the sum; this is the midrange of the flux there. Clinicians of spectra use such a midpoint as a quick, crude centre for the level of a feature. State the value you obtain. 28.0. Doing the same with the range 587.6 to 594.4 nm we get 26.0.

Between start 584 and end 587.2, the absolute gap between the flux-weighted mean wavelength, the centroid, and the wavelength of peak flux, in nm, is 1.38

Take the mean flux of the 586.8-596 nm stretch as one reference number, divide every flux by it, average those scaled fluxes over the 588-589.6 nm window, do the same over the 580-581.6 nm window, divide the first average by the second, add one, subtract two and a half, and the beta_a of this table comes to -0.56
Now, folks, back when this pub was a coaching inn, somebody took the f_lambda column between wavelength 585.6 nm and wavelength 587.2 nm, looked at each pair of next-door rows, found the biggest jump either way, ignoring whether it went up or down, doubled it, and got 2.4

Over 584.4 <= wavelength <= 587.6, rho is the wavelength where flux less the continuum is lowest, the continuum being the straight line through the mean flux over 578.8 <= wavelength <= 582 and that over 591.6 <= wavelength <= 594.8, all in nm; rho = 585.80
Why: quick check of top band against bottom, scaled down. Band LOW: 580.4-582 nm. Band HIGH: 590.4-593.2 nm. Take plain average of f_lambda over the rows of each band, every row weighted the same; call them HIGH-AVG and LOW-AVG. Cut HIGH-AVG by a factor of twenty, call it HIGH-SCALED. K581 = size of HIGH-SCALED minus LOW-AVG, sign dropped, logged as 26.6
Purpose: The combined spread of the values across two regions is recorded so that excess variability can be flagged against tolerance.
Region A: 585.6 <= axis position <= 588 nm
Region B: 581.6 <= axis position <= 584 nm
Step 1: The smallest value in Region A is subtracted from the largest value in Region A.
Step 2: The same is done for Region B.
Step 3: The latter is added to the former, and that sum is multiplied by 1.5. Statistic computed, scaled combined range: 8.7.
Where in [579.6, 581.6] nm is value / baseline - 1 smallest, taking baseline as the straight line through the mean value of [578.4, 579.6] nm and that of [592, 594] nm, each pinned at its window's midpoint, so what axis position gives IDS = 579.80 nm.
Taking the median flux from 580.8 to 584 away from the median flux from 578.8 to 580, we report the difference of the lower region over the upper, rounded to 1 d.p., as -3.8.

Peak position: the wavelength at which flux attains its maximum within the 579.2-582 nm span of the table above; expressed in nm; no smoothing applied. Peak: 581.00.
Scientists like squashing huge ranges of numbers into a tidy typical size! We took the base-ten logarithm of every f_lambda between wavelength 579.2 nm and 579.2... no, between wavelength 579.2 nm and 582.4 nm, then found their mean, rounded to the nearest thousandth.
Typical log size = 1.428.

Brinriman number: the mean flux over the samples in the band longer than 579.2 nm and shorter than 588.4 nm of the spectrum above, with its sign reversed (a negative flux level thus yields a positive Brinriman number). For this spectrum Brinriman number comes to -27.5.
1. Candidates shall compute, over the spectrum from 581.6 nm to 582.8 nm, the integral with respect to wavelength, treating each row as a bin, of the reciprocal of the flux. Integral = 0.0433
